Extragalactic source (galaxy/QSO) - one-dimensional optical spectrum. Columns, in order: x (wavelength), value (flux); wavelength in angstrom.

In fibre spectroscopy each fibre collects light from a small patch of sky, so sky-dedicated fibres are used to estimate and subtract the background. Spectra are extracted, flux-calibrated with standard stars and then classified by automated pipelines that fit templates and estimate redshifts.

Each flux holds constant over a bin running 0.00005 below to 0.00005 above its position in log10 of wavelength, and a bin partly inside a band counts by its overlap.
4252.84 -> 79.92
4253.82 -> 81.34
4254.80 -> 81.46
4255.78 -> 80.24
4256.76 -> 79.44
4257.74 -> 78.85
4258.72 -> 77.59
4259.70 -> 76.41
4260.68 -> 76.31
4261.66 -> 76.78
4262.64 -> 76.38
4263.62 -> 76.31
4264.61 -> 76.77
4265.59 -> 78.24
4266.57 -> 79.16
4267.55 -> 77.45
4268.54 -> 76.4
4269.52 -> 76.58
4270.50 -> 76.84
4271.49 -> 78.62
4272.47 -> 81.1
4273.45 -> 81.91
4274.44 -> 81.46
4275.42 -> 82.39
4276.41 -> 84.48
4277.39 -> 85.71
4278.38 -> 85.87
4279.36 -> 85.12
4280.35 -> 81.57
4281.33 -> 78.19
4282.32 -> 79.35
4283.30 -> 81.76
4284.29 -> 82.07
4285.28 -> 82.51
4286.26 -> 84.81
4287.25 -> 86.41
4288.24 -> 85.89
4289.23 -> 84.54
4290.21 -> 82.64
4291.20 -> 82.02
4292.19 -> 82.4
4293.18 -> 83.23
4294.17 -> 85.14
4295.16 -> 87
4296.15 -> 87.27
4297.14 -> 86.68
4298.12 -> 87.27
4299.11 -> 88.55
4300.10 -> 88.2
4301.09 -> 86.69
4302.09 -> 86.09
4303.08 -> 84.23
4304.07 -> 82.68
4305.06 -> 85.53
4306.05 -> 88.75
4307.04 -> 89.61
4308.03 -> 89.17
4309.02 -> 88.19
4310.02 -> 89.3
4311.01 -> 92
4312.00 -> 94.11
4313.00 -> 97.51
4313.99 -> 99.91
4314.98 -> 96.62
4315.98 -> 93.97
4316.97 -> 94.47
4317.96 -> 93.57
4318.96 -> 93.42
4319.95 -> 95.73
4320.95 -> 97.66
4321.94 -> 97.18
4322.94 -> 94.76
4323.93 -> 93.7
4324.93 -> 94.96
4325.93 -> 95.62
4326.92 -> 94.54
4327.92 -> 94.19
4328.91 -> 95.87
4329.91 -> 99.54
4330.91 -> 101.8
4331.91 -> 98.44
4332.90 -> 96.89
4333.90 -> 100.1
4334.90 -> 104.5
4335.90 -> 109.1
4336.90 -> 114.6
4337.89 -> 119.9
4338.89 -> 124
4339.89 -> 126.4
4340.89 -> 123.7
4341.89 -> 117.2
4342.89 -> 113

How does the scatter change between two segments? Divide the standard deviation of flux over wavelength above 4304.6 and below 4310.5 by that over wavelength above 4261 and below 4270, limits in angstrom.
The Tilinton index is 1.5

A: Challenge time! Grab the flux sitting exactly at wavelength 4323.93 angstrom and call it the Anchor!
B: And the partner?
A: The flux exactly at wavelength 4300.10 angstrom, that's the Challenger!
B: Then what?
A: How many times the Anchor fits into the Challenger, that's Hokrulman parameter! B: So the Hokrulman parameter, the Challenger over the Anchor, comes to 0.94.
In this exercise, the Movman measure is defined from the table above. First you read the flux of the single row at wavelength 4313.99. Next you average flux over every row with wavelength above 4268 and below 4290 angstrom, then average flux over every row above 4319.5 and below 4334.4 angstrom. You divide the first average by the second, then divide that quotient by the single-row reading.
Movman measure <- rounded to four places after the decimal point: 0.0085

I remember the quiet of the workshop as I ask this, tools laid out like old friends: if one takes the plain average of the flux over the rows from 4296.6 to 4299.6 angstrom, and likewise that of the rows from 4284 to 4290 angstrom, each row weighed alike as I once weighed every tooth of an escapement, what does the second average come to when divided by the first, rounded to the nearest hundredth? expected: 0.96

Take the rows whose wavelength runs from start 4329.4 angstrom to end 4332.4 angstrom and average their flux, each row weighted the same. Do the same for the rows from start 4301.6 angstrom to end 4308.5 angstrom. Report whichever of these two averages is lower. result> 87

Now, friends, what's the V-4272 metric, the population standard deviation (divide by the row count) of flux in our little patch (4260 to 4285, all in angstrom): 3.1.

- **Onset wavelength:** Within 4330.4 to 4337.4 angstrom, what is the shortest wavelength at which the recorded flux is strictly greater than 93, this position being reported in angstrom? 4330.91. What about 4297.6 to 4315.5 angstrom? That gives 4312.00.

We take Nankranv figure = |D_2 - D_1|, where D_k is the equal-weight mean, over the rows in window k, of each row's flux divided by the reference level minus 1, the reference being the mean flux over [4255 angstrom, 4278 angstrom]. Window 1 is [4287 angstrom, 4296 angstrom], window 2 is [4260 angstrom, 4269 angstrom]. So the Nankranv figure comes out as 0.09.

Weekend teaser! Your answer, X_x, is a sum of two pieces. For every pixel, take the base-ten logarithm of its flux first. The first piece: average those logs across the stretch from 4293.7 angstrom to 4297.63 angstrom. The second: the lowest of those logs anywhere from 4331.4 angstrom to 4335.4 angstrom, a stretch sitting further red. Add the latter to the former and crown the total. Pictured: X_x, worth 3.92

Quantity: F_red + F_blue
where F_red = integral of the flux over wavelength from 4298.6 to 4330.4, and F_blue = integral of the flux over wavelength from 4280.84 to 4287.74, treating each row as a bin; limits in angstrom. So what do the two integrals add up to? 3505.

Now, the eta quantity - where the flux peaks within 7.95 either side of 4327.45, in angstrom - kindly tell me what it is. 4334.90 angstrom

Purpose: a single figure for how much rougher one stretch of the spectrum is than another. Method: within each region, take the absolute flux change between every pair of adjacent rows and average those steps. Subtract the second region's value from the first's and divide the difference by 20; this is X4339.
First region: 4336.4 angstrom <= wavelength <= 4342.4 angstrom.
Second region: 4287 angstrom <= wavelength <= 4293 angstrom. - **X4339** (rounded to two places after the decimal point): 0.16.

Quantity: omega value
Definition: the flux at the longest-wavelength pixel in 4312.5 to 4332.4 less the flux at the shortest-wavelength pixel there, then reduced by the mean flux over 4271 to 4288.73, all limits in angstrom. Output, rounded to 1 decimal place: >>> -81.8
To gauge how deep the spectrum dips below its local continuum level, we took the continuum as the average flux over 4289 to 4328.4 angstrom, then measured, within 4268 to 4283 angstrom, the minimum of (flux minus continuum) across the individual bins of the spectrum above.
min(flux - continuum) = -14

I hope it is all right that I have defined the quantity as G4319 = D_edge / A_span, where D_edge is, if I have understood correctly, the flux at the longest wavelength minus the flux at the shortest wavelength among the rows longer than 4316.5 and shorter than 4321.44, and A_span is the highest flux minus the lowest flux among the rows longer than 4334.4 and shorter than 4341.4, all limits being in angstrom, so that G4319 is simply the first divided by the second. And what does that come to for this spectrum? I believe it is 0.15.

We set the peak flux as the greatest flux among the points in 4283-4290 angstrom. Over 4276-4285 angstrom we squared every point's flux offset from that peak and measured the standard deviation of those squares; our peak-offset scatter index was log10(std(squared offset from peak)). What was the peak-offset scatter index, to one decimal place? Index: 1.4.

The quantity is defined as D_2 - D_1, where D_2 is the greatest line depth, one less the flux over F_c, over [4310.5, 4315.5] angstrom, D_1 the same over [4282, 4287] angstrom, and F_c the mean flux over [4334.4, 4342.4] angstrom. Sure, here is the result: -0.11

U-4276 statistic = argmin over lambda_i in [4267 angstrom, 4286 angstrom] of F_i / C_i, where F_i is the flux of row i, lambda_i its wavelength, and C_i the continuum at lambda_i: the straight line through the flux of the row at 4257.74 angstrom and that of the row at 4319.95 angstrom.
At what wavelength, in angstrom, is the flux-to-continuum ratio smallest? 4281.33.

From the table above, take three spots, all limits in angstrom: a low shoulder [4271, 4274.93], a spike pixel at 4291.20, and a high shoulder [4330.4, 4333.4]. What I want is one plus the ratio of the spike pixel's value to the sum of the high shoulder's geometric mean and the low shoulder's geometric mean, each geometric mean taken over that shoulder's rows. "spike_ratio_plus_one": 1.46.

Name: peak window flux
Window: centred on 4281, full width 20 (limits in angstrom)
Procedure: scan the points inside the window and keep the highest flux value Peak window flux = 86.41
